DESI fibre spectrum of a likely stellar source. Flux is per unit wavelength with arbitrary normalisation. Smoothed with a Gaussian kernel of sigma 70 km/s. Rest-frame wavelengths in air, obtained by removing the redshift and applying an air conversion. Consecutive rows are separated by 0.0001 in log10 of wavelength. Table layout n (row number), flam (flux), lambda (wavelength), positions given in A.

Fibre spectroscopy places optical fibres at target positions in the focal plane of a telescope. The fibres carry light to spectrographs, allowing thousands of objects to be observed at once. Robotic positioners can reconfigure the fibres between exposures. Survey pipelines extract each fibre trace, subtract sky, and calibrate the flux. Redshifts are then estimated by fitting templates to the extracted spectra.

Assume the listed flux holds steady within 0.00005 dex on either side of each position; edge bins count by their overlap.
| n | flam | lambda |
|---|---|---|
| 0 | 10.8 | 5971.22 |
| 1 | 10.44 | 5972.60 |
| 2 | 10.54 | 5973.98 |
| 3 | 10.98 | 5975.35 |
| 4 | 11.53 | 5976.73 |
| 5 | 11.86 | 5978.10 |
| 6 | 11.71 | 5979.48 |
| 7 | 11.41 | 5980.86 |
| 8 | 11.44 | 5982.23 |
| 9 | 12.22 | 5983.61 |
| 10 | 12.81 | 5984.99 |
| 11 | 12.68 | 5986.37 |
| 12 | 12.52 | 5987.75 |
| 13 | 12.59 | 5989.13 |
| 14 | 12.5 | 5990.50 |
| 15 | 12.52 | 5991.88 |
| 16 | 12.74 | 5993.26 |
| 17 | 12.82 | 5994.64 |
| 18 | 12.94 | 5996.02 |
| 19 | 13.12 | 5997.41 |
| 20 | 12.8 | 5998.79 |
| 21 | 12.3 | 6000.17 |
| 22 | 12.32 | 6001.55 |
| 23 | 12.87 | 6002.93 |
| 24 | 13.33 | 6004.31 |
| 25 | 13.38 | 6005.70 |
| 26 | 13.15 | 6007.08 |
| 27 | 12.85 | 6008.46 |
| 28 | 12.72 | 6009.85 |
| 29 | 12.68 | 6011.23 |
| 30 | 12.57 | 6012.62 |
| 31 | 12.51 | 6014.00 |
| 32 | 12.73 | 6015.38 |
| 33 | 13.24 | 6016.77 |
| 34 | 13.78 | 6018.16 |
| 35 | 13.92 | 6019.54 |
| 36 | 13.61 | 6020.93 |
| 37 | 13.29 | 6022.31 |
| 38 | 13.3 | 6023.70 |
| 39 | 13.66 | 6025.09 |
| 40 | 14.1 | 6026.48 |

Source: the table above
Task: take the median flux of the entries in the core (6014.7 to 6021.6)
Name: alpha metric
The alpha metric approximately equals 13.6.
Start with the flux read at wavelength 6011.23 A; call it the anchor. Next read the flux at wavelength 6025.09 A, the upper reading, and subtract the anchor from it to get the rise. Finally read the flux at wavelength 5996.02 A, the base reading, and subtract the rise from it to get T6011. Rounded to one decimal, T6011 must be 12.0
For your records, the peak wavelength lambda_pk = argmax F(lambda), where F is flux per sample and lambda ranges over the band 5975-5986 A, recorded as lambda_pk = 5984.99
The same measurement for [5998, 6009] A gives 6005.70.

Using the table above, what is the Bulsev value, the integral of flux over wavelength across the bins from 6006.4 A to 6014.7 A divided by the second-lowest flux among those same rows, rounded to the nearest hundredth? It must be 8.42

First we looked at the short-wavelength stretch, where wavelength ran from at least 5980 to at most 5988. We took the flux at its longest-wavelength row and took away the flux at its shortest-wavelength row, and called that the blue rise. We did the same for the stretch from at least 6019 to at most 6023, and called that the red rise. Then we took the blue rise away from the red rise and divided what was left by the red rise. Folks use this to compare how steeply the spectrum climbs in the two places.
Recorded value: 2.8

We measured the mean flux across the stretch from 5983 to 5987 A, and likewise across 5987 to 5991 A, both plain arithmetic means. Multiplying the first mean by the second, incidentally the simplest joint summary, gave 158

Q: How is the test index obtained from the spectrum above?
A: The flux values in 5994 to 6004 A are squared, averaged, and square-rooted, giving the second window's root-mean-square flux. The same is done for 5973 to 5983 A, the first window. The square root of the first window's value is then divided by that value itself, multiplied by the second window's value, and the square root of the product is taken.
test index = 1.94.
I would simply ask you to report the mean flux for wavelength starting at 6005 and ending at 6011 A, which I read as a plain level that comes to 13.0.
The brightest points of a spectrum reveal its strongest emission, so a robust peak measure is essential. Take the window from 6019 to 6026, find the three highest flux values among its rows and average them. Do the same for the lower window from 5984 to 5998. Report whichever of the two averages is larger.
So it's 13.73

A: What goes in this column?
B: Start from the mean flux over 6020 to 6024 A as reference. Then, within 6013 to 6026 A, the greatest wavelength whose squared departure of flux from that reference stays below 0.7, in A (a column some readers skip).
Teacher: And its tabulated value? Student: 6025.09 A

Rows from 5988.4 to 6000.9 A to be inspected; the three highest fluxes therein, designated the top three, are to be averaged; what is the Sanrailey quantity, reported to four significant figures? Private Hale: 12.96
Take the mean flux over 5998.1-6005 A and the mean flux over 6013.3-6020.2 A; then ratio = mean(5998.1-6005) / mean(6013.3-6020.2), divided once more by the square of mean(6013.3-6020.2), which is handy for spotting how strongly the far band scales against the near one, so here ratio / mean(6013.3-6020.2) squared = 0.0055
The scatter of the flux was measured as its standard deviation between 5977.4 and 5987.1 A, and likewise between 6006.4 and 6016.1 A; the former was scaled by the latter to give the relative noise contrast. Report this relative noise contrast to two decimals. 2.69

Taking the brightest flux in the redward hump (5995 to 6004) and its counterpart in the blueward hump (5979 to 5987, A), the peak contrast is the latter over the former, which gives 0.98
